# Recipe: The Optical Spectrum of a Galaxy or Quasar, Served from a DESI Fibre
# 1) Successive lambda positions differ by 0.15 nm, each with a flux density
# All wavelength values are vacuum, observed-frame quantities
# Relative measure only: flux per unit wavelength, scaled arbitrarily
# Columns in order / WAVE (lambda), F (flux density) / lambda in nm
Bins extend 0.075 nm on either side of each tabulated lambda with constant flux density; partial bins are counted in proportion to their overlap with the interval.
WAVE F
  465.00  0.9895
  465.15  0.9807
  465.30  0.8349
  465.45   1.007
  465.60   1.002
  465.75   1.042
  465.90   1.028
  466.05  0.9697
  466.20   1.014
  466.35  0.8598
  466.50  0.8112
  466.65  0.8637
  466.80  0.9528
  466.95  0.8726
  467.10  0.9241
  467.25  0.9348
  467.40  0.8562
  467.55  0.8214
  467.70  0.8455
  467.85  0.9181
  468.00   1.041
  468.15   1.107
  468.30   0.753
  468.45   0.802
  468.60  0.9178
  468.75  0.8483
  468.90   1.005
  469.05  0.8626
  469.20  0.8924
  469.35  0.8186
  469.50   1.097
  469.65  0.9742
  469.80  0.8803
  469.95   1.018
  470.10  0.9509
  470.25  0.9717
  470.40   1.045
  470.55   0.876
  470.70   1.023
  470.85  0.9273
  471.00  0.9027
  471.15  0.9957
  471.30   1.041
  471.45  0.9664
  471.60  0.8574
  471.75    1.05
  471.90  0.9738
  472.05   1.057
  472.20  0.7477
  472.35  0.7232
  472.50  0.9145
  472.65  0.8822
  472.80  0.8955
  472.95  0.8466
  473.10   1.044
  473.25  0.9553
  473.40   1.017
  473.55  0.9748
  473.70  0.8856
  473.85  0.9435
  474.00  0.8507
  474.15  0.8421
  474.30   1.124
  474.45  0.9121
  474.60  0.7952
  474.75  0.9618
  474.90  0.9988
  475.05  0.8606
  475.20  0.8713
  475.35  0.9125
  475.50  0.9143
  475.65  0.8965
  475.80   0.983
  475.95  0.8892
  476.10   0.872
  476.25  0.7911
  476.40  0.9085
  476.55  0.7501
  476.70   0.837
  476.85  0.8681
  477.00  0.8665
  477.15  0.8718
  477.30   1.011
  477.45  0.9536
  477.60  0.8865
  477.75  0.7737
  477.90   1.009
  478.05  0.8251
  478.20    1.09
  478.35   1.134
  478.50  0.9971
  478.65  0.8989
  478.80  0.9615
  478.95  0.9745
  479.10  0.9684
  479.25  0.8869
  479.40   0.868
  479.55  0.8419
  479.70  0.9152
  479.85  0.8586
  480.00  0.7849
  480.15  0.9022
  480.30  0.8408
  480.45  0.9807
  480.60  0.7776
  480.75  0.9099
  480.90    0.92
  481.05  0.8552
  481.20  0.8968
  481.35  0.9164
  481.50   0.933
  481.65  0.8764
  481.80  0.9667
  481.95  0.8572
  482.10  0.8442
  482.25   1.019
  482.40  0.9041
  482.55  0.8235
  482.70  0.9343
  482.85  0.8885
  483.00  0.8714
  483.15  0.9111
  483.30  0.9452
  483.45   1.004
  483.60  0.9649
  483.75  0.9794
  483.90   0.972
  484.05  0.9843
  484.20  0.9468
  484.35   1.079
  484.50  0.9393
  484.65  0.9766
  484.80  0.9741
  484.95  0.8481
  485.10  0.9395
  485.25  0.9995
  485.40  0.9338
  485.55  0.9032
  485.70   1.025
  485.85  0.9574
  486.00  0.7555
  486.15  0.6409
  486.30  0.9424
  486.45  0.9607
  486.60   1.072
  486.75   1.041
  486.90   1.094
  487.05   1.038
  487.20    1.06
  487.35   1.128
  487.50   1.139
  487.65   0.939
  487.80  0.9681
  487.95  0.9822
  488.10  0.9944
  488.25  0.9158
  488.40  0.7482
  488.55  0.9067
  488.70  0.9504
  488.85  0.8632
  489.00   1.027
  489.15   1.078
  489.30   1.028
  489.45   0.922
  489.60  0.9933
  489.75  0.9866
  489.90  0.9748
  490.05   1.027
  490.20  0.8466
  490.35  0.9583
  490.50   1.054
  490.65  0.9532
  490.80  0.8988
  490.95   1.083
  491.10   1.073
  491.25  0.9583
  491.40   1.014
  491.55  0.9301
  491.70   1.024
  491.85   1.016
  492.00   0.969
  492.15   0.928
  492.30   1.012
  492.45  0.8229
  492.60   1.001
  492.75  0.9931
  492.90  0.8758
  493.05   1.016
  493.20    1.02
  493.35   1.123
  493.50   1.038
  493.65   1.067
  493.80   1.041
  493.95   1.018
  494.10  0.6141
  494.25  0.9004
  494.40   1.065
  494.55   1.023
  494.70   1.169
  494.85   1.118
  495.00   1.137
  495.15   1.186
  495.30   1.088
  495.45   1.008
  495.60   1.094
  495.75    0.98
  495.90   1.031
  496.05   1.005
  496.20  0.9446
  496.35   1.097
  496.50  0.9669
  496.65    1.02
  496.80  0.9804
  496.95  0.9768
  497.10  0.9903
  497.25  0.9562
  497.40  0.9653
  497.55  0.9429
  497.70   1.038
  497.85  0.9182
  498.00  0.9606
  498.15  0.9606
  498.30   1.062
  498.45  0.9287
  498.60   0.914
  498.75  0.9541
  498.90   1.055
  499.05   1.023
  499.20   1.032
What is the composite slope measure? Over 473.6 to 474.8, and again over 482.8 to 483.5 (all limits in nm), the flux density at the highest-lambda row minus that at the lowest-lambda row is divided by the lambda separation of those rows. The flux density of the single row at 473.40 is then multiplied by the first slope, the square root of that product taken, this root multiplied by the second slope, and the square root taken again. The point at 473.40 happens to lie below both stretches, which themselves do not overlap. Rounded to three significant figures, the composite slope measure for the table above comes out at 0.229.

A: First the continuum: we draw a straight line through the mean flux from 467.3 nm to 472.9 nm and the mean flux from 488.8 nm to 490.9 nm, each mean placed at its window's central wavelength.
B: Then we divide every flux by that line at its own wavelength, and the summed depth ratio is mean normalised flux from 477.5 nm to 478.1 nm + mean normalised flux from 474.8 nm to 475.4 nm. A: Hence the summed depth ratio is 1.90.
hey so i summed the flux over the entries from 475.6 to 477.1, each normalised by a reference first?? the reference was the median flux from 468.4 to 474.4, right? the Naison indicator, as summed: 9.3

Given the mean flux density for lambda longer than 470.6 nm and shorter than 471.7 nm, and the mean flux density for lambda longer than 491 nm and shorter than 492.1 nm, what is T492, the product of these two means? 0.96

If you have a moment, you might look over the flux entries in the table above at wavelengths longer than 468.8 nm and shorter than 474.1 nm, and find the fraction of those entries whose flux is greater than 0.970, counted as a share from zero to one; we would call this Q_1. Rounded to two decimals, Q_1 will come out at 0.43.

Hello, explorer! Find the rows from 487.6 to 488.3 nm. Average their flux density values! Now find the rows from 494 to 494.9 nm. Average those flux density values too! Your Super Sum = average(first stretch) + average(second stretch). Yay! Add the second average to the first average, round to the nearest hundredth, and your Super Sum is 1.94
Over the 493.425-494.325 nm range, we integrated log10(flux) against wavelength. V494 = -0.028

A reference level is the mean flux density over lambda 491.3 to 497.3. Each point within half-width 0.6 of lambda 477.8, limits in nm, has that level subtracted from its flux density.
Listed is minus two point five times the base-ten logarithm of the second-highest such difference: 2.7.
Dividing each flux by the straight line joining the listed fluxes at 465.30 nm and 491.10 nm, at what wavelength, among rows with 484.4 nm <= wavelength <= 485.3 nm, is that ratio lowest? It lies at 484.95 nm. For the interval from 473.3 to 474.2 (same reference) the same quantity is 474.15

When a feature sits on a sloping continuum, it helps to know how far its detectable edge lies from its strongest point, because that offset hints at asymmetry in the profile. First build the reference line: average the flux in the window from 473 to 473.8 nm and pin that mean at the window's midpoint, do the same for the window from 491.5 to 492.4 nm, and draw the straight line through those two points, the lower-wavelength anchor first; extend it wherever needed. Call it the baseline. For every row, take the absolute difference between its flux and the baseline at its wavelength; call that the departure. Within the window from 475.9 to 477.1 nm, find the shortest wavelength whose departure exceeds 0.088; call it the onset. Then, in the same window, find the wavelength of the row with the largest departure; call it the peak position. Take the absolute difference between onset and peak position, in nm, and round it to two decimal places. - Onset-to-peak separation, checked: 0.45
